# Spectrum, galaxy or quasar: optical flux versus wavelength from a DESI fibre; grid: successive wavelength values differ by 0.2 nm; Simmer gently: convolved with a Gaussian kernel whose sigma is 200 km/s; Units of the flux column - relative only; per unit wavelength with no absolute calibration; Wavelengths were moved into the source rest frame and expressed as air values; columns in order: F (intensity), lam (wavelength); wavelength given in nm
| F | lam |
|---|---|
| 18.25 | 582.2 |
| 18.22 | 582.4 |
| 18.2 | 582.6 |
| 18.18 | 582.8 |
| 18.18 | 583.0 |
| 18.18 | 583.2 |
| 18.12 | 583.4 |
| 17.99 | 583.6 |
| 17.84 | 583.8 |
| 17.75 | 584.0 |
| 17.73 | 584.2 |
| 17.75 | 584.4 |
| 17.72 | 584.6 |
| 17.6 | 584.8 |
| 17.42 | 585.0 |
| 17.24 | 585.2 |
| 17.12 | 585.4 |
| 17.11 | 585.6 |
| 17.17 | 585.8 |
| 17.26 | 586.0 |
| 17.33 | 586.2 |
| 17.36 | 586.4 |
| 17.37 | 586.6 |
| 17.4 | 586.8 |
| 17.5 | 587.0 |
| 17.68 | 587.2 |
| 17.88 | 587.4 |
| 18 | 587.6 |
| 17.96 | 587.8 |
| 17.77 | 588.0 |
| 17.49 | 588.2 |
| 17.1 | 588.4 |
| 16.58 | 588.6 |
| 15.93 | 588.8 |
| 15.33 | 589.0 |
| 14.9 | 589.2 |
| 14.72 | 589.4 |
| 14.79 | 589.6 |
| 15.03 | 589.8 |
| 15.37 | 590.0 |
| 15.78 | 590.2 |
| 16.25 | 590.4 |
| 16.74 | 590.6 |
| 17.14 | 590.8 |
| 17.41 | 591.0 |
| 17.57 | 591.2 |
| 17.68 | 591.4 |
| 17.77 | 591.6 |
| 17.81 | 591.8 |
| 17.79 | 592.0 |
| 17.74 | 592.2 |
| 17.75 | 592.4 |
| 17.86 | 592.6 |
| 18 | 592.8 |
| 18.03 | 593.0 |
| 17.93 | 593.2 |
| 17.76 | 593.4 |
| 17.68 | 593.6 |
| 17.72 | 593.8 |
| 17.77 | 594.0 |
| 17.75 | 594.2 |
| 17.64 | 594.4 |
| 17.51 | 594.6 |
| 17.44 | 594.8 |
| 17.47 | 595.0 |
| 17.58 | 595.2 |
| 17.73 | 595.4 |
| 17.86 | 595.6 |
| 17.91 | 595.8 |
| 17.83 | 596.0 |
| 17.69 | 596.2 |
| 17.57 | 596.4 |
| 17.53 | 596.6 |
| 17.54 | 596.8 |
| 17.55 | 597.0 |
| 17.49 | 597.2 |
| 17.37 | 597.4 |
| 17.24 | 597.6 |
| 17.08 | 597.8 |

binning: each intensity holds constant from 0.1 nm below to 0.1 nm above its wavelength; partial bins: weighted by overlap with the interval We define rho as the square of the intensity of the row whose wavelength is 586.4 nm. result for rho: 301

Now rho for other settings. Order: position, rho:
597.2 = 306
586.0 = 298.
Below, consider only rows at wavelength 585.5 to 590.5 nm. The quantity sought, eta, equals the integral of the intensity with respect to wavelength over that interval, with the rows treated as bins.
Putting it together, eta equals 83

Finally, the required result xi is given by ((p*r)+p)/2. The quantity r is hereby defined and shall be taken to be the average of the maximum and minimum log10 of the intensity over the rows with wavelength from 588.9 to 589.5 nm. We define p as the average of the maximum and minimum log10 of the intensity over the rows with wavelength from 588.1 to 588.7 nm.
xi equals 1.34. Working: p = 1.231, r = 1.177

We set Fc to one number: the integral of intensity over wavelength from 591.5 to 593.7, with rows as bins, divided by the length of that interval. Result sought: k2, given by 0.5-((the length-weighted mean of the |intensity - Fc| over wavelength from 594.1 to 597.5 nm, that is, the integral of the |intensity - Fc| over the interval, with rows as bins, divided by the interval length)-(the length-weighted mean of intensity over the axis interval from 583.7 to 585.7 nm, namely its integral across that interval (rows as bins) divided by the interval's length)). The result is 17.8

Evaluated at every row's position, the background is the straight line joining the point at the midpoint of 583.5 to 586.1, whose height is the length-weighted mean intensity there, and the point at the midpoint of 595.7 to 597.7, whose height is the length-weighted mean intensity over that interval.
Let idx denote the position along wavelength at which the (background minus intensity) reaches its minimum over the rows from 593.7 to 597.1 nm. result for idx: 595.8 nm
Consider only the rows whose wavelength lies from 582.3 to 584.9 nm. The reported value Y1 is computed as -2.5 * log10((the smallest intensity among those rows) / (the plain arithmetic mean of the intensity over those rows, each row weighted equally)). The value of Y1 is 0.02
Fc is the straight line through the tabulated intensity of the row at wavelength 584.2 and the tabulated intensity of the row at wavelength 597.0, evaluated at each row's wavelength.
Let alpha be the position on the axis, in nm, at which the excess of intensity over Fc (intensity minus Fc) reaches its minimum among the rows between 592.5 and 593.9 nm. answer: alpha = 593.6 nm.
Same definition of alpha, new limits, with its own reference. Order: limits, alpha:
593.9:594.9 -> 594.8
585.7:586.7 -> 585.8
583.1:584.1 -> 584.0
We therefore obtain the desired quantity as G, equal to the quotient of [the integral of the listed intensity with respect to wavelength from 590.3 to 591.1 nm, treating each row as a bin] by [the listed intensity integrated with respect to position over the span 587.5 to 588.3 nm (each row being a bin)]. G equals 0.948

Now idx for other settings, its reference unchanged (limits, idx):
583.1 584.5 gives 583.2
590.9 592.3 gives 591.8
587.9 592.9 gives 592.8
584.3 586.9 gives 584.4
